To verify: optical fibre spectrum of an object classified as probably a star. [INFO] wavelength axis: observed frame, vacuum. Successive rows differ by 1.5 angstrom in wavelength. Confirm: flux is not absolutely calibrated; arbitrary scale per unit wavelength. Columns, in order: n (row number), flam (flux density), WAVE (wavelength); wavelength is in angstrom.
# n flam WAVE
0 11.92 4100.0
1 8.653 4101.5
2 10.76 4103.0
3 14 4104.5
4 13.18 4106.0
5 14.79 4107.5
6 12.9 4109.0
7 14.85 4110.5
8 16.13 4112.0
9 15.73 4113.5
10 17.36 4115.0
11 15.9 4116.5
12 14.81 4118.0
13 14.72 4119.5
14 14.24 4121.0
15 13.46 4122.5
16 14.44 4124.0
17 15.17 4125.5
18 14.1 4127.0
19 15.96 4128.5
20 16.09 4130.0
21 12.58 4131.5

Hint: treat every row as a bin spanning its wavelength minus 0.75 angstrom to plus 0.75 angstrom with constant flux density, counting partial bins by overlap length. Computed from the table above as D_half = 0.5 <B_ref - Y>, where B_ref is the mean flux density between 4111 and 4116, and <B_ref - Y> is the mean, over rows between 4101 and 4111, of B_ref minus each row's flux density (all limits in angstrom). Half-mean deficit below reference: 1.8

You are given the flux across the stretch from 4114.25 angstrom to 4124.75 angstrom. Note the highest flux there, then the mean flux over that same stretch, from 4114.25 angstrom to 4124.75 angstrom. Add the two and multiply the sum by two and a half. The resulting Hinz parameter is 81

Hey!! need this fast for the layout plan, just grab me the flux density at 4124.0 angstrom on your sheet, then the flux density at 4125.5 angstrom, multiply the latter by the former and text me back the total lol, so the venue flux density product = 219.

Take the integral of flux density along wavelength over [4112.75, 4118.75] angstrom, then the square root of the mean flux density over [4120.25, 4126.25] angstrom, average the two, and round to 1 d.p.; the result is 49.7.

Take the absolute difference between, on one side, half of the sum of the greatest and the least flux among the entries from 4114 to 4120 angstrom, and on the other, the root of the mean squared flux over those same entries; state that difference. 0.31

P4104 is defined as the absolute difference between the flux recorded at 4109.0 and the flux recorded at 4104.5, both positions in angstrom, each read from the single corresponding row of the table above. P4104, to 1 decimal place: 1.1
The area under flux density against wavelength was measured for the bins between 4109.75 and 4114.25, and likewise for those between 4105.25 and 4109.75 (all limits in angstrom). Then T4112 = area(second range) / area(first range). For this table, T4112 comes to 0.87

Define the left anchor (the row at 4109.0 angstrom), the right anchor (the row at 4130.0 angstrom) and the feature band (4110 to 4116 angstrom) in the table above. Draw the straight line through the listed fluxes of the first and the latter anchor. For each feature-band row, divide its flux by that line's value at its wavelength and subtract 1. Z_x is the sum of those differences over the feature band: 0.8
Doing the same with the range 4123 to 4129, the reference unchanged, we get -0.2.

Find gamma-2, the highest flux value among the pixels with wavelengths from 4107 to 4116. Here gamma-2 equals 17.36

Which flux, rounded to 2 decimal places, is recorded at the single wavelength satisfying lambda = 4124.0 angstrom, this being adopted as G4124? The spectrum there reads 14.44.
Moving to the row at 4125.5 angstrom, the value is 15.17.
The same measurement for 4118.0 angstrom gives 14.81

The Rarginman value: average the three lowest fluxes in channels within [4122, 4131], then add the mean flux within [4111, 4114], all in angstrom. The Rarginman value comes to 30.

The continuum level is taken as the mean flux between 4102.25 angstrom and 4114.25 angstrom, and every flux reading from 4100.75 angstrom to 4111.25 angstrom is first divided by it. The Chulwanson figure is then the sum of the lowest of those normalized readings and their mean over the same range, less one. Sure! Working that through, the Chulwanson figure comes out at 0.52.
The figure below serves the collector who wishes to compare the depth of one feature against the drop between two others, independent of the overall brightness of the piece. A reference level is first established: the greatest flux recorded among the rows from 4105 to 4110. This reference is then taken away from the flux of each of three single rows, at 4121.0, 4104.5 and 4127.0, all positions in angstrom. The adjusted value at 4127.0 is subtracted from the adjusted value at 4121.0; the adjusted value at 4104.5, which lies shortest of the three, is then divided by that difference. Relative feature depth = -5.6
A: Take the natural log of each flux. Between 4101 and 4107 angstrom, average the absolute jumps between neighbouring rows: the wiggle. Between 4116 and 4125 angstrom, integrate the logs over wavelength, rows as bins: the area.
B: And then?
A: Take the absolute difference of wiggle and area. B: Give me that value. 24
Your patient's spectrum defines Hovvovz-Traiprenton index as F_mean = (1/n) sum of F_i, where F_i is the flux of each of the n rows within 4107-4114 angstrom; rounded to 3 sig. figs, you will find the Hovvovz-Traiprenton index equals 14.9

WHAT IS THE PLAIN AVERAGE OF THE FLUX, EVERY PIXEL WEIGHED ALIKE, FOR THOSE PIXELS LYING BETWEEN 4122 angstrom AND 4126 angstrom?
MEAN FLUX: 14.4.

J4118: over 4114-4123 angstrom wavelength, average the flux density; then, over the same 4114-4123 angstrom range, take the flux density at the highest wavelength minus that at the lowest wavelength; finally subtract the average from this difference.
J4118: -19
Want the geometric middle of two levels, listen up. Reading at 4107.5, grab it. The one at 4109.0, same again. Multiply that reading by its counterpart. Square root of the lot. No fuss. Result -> 13.8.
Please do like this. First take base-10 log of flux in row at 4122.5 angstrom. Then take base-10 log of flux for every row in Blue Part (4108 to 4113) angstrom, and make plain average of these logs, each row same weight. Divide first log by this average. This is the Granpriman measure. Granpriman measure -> 0.97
